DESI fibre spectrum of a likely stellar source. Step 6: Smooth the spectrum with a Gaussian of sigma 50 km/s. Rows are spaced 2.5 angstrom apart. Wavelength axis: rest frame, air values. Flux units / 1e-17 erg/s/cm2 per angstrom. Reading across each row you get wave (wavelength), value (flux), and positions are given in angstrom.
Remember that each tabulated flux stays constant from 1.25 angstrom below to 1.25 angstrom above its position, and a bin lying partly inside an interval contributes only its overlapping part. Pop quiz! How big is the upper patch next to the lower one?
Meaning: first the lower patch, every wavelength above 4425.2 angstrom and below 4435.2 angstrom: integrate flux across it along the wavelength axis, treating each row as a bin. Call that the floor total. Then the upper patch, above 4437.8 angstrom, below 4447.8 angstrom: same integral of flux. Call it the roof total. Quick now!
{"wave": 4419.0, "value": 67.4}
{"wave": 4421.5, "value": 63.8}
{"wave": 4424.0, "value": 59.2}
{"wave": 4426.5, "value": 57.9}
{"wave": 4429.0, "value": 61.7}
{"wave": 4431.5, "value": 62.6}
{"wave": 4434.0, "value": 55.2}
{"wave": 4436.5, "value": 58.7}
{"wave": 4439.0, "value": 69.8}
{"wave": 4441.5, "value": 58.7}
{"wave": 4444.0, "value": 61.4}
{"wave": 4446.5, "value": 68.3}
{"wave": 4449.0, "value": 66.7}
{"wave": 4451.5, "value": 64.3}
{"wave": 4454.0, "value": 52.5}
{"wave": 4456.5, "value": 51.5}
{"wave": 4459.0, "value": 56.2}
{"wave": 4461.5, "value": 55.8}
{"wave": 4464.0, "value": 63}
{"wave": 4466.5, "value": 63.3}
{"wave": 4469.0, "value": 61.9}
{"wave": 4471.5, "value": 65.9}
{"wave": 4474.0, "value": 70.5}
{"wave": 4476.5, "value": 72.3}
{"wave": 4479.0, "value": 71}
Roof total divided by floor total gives 1.09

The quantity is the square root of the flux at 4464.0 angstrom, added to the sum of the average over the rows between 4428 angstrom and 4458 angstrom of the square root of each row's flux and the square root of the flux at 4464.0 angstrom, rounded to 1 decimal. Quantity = 23.7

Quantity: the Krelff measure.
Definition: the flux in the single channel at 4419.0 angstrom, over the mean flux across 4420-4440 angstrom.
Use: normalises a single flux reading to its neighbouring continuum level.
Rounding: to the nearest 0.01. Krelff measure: 1.10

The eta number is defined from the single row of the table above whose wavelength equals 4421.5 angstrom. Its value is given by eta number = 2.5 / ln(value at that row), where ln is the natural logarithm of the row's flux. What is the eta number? 0.602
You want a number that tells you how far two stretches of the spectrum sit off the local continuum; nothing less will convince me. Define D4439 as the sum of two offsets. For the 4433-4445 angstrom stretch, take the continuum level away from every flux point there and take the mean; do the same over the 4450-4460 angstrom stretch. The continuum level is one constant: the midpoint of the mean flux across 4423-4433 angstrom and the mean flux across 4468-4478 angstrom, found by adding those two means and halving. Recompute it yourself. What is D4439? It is -11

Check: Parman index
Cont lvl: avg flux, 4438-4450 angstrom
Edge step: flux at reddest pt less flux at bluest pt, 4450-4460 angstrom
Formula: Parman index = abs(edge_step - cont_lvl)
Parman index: 73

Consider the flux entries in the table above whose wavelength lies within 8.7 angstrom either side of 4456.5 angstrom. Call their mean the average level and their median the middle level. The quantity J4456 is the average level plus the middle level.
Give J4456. 115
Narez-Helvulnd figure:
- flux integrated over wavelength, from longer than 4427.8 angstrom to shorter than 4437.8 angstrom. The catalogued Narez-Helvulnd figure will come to 596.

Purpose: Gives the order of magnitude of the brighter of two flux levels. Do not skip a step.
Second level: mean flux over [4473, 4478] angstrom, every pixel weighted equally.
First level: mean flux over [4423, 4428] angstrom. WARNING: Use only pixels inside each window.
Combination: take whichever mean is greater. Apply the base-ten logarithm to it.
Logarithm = 1.85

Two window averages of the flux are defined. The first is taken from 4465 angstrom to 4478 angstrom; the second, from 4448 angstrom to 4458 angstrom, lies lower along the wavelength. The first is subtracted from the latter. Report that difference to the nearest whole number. -8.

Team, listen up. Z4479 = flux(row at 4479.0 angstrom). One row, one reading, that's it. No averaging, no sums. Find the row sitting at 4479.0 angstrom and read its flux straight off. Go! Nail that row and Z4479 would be 71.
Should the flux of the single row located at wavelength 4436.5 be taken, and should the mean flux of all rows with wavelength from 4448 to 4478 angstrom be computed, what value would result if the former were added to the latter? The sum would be 121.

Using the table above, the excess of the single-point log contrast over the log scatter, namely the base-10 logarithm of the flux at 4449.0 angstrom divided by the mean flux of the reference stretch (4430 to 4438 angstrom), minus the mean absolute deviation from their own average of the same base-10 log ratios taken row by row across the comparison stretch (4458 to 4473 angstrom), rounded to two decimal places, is 0.03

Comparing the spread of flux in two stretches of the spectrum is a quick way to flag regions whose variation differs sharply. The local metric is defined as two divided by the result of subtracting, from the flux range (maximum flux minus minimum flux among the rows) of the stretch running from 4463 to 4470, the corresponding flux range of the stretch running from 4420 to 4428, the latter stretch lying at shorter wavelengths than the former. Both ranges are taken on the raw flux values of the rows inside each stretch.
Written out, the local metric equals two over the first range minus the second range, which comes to -0.44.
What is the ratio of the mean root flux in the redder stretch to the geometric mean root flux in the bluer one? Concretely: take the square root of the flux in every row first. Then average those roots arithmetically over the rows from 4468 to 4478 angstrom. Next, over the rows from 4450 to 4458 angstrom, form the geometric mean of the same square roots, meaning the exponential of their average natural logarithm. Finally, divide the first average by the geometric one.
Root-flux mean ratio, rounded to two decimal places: 1.10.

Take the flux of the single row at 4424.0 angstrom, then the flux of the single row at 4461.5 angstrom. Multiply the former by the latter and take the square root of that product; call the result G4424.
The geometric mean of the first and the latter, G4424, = 57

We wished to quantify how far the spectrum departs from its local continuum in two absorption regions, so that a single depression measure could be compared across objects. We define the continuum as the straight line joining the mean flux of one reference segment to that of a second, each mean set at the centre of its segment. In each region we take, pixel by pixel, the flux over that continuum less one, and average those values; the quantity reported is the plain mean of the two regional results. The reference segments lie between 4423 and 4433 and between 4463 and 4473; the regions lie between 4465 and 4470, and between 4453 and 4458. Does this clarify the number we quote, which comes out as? -0.091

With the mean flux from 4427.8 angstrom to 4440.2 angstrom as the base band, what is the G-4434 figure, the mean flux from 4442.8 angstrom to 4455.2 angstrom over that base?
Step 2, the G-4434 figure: 1.02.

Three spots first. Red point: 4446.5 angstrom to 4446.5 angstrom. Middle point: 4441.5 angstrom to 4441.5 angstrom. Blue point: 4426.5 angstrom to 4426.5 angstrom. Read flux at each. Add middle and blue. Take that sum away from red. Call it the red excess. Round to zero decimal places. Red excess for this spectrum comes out -48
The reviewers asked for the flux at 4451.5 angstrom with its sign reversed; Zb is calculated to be -64.3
